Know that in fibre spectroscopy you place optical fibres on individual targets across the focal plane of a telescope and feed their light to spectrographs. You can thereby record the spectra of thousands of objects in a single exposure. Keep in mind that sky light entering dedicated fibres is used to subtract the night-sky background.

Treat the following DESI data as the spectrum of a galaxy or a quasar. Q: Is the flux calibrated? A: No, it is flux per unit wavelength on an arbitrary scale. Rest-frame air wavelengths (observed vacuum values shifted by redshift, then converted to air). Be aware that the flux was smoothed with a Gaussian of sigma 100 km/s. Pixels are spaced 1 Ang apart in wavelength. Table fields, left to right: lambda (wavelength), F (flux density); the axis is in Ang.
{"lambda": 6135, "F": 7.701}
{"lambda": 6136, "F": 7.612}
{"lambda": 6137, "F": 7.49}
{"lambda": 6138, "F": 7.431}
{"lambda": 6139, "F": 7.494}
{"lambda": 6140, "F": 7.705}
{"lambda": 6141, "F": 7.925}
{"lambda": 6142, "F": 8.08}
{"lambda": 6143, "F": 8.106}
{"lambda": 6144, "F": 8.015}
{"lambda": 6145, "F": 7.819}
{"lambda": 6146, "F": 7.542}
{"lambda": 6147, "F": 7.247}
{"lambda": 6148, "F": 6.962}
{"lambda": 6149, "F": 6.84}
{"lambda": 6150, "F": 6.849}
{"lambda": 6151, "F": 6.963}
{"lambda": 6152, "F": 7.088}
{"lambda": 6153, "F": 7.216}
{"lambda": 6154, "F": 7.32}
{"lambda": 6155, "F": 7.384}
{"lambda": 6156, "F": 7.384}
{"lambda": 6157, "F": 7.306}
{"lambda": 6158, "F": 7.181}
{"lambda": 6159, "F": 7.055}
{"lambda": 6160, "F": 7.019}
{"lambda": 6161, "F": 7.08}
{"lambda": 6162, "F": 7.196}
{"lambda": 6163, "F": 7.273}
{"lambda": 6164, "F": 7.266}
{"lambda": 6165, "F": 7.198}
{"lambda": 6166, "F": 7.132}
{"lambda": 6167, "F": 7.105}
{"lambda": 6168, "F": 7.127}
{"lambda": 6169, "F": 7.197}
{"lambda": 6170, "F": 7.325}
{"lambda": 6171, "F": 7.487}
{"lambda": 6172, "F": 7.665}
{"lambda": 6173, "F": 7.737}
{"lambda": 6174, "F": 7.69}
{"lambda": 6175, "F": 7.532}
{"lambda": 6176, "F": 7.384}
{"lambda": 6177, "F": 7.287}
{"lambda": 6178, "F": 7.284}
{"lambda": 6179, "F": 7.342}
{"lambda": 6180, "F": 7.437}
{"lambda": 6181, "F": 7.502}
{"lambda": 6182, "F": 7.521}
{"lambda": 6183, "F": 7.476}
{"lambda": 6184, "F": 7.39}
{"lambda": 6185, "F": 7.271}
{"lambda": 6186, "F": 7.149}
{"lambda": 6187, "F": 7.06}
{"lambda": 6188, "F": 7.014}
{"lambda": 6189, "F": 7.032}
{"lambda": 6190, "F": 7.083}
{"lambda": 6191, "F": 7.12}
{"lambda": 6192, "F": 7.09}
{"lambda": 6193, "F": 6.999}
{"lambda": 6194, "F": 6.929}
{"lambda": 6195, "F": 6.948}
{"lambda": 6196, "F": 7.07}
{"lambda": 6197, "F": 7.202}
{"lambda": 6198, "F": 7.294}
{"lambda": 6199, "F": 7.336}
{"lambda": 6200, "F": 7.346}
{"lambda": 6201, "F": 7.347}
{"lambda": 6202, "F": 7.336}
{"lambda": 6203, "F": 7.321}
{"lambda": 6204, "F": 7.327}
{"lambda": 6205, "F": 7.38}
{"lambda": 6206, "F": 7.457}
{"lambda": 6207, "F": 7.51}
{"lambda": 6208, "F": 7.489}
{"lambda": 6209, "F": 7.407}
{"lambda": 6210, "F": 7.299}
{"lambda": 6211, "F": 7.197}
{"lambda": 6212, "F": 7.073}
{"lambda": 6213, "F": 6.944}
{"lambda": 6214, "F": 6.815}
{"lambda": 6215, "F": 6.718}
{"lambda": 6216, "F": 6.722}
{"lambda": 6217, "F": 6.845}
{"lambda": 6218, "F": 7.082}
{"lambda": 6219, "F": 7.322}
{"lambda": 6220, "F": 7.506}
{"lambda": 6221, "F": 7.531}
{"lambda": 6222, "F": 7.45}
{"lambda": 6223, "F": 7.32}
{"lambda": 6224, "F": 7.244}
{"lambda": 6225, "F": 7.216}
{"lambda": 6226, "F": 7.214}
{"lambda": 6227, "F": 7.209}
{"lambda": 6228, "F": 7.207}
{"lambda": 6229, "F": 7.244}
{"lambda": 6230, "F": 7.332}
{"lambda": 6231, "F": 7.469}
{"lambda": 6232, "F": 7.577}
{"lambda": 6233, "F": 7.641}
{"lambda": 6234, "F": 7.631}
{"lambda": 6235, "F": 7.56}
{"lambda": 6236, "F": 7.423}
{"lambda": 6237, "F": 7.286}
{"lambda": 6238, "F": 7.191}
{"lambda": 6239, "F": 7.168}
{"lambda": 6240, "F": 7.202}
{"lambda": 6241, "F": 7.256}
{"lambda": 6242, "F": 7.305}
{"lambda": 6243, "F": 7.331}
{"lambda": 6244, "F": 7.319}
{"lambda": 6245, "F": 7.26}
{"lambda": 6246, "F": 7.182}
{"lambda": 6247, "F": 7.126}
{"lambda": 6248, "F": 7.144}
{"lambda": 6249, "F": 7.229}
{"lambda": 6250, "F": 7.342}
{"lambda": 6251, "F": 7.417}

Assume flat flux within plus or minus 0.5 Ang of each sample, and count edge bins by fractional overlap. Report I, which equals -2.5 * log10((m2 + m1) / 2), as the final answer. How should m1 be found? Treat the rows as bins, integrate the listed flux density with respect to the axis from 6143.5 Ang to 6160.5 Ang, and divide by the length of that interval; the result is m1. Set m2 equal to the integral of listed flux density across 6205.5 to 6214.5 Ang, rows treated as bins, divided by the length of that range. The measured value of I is -2.15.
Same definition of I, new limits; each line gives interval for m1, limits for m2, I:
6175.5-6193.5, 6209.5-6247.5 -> -2.15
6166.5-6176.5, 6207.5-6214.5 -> -2.16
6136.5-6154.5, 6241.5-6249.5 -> -2.16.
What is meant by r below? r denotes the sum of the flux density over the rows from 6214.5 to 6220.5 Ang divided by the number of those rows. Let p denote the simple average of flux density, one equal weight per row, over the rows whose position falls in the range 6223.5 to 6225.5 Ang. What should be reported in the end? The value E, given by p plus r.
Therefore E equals 14.3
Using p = 7.23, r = 7.03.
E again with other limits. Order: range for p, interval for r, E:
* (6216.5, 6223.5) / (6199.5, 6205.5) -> 14.6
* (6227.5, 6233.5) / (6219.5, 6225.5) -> 14.8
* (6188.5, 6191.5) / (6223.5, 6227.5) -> 14.3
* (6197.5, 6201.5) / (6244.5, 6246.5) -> 14.6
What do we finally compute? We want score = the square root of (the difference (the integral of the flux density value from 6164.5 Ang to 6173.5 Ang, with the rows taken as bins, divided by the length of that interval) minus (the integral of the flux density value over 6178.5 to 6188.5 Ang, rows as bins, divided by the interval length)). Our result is 0.12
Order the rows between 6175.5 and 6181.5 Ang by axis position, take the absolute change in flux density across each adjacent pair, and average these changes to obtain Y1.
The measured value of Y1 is 0.064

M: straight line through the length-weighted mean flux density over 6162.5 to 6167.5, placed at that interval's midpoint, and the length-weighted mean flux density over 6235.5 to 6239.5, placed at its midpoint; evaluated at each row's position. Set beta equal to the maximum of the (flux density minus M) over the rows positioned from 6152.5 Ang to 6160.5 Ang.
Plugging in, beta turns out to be 0.2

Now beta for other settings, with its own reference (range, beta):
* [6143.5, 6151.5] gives 0.8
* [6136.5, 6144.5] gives 0.9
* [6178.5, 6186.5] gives 0.3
